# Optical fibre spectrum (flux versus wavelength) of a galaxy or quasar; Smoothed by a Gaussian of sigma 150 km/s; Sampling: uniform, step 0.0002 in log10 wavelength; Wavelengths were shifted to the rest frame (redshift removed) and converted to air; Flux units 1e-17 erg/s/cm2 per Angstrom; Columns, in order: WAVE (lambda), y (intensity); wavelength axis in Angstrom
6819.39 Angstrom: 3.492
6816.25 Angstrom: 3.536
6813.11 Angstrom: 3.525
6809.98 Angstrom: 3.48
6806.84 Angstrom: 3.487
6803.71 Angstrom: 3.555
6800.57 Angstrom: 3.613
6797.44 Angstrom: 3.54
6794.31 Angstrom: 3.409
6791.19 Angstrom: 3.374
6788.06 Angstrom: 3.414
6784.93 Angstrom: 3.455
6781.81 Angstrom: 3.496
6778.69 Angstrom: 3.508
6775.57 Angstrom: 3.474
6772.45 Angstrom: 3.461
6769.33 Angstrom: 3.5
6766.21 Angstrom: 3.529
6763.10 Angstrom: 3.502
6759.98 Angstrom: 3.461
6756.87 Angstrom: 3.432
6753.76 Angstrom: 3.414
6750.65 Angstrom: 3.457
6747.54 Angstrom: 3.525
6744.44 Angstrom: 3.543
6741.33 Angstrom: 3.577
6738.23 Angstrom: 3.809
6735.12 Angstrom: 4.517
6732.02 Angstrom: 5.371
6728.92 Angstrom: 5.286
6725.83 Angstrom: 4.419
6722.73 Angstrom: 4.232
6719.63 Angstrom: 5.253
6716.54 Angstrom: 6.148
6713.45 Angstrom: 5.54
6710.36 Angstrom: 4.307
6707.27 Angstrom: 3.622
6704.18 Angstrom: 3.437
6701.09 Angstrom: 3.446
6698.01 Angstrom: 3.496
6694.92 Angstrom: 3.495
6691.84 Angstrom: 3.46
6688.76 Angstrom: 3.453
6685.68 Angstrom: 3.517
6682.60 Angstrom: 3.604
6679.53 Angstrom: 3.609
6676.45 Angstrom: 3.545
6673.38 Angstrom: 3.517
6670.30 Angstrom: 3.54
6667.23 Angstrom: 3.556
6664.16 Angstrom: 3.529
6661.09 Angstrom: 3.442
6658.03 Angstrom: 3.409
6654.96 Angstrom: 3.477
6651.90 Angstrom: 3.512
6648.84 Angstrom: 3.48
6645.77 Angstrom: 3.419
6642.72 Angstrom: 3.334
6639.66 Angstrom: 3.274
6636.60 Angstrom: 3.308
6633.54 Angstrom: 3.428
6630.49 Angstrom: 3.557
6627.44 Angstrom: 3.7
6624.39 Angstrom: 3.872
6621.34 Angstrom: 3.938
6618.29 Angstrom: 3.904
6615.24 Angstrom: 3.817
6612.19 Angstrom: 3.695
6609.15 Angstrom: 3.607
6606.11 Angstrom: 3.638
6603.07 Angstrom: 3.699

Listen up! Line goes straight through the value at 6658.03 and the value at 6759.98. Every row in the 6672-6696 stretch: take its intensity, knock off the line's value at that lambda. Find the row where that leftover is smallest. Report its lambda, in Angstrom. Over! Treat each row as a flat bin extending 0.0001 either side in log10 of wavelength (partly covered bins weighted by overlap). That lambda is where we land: 6688.76 Angstrom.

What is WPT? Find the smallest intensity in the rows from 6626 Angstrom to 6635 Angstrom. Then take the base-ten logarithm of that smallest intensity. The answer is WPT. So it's 0.535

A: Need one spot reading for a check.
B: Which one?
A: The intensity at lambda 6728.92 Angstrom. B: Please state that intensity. 5.286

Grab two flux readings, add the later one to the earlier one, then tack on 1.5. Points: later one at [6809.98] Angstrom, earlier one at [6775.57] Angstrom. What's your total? 8.5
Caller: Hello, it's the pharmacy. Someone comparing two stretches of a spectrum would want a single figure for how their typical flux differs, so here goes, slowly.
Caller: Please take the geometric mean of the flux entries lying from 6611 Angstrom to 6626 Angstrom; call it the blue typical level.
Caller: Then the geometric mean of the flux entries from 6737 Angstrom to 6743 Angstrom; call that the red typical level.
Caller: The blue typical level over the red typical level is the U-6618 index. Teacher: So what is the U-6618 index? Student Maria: 1.041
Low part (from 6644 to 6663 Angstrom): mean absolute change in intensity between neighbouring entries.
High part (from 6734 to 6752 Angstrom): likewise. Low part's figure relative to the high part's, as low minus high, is -0.17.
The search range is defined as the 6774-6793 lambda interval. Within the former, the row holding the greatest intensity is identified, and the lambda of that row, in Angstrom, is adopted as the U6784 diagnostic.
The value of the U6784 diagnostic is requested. 6778.69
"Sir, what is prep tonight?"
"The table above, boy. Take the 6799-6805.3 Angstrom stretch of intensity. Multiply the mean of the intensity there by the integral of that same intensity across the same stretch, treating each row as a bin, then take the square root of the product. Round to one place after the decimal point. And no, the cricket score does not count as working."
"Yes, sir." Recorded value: 9.0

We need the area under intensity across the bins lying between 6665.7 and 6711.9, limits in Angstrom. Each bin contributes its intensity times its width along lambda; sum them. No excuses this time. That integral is 165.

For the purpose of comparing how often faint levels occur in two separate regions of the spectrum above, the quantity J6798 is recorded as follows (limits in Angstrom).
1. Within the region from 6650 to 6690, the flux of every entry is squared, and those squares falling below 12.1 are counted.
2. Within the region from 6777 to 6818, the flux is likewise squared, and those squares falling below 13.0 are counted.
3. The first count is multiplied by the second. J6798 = 48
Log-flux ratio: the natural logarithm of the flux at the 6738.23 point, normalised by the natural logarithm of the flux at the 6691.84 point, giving 1.08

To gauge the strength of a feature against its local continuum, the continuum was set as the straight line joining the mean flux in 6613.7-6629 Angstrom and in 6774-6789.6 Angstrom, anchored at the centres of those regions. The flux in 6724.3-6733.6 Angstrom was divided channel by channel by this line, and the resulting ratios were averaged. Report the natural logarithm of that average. 0.34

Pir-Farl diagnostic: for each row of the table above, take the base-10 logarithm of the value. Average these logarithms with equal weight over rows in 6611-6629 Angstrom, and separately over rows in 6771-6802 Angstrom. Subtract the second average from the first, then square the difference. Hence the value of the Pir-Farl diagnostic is 0.0017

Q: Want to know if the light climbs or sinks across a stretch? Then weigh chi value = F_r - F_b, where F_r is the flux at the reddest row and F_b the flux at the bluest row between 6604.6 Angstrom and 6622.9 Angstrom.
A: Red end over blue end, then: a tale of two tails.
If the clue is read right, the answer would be 0.30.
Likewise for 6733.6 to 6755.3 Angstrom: -1.10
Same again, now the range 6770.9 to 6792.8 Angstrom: -0.09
